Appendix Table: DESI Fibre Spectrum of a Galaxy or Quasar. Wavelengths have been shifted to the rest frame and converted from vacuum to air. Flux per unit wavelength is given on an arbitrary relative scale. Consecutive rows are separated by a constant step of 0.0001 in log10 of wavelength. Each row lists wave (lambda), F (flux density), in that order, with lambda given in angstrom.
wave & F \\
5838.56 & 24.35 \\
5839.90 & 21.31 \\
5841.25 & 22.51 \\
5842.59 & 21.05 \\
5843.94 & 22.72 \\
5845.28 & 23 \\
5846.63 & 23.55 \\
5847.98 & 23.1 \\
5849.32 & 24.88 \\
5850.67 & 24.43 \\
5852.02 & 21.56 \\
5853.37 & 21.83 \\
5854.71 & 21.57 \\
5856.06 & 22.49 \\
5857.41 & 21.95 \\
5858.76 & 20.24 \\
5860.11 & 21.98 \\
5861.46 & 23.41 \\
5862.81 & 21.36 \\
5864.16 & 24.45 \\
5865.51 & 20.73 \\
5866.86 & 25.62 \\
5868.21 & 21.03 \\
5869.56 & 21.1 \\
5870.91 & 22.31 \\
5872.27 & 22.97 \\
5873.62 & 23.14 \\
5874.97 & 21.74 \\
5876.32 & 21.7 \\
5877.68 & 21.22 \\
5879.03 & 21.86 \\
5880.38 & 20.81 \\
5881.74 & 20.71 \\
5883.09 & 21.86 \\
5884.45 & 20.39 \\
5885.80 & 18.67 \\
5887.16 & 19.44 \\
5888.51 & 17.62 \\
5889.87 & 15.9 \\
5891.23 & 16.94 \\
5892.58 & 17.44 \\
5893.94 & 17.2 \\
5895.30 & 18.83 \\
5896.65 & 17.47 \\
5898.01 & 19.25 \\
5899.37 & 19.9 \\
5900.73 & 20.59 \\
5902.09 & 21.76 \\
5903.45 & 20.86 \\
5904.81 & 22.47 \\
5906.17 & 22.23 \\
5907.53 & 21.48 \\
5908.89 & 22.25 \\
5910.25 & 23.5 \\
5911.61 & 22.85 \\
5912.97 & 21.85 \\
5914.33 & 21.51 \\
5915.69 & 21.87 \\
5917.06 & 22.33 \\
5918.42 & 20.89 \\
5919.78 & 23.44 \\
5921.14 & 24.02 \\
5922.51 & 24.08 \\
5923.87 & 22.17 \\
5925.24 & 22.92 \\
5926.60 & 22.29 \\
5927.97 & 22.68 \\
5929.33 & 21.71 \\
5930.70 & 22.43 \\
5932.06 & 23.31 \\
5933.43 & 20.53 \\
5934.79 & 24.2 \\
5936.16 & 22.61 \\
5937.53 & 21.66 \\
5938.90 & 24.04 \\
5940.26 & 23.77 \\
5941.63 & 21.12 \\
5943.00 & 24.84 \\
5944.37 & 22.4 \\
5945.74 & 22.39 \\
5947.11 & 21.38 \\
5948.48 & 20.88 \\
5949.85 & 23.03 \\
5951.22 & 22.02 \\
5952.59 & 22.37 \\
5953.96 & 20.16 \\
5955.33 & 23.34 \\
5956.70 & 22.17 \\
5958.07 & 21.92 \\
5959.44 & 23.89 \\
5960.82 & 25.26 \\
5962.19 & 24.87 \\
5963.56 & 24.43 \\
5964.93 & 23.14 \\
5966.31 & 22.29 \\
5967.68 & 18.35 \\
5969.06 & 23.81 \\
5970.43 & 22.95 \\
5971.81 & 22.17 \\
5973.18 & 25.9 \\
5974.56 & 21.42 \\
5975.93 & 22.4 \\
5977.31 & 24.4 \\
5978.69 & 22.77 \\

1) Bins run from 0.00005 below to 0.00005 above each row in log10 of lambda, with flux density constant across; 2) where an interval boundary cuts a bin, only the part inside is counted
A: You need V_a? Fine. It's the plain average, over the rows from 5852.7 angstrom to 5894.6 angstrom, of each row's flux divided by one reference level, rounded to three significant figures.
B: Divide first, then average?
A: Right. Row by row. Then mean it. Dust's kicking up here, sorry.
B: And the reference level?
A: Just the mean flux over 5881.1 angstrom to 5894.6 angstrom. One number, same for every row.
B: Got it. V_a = 1.13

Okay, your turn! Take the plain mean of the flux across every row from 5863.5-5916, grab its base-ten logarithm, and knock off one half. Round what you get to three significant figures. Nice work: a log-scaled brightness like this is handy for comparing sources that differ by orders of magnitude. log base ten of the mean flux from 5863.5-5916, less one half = 0.819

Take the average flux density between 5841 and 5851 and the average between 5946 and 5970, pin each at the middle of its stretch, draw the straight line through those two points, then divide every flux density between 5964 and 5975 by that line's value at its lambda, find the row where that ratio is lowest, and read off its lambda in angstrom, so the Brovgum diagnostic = 5967.68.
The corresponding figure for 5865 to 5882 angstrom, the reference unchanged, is 5865.51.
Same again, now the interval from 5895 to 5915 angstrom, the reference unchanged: 5896.65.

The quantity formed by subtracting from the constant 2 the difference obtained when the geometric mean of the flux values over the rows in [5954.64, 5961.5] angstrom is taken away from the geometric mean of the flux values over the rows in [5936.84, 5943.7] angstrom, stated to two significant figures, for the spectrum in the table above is 2.2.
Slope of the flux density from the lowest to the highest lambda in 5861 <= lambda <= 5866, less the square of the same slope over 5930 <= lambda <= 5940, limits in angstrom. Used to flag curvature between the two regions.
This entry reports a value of -0.70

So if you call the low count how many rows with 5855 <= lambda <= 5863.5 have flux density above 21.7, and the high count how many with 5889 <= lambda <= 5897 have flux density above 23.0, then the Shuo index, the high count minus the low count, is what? -4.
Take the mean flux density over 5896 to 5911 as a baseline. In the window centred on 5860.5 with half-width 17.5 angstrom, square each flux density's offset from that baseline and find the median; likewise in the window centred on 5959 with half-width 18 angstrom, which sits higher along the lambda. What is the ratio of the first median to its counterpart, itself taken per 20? 0.033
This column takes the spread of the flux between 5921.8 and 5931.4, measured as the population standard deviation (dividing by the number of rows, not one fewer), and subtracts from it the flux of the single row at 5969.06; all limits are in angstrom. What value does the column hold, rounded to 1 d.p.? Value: -23.1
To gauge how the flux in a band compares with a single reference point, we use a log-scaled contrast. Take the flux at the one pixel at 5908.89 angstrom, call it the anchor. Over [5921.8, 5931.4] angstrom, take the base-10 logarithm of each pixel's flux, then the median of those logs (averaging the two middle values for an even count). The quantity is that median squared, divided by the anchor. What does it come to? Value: 0.082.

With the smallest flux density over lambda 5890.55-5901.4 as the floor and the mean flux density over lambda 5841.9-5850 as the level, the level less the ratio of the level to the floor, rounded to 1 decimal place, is 21.7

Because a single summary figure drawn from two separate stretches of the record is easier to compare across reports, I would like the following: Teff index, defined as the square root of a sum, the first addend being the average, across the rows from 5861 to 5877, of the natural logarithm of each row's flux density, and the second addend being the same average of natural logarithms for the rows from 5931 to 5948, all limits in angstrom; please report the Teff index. 2.50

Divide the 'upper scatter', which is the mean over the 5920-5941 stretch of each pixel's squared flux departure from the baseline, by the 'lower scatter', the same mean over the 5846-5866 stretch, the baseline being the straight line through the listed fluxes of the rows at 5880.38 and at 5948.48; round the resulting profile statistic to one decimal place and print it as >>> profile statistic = 1.0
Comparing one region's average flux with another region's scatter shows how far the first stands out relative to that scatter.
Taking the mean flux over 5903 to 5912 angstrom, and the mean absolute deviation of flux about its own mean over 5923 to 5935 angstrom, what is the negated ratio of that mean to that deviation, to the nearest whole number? -31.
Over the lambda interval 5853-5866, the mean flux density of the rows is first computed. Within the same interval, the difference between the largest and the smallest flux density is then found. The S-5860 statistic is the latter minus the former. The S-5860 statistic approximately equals -17.8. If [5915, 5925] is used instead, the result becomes -19.5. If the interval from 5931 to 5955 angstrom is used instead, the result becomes -17.7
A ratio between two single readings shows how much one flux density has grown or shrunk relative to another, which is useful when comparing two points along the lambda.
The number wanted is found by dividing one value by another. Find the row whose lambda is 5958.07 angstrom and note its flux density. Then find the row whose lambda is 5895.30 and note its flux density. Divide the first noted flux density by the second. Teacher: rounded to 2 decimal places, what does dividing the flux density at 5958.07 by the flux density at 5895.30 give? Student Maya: 1.16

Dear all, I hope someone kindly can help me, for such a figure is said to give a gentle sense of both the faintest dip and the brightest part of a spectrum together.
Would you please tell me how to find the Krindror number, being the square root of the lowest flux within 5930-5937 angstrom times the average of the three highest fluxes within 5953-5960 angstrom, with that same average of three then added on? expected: 44.9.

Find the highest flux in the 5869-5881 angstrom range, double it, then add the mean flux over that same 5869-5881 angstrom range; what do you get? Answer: 68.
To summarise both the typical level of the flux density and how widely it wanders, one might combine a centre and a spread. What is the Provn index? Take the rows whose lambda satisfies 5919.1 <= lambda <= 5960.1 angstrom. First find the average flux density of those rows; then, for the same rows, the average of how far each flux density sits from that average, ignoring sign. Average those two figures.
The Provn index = 11.8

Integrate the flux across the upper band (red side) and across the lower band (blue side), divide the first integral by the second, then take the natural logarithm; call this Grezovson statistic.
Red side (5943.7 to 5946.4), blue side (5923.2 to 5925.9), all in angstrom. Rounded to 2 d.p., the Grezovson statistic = 0.00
